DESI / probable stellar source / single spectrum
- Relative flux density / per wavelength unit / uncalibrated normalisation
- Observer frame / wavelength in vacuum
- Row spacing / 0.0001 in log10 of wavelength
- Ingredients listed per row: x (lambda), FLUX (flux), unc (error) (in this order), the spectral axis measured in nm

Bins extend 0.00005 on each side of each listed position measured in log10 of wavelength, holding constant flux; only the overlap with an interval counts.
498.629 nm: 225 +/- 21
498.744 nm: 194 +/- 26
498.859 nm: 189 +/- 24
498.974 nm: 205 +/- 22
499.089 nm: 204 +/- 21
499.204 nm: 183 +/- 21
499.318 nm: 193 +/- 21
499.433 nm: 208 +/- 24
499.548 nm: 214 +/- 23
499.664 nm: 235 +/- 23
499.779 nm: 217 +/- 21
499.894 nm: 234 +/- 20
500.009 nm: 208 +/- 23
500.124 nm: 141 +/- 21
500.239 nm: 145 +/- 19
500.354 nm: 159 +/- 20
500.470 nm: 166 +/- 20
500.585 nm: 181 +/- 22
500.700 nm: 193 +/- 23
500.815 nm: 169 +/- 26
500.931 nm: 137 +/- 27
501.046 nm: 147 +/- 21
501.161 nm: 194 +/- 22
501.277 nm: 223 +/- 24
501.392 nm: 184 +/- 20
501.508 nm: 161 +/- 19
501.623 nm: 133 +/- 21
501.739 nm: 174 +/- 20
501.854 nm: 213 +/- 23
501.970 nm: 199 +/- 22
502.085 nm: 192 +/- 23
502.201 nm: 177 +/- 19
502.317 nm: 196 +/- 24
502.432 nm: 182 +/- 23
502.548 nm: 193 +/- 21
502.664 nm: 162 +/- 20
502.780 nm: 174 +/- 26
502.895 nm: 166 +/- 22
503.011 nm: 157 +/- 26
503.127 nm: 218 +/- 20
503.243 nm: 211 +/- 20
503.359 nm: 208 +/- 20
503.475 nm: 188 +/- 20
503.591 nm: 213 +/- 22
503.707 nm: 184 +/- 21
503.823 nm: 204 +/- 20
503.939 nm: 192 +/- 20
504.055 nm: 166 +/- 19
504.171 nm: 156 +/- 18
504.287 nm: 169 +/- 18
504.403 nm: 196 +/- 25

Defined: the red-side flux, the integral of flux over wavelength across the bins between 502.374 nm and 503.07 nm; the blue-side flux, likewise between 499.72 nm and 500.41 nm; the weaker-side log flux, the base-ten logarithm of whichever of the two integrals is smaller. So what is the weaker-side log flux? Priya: 2.08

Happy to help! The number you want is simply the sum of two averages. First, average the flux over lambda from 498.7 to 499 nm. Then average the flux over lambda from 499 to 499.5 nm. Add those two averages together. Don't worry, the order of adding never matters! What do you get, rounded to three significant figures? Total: 393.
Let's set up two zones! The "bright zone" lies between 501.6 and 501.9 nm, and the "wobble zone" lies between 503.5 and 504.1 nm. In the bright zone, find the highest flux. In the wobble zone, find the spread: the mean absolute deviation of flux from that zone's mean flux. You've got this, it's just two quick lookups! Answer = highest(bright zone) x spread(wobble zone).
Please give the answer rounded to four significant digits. 2863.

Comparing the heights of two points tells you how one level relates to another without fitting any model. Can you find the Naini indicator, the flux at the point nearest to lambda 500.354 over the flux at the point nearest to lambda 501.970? 0.80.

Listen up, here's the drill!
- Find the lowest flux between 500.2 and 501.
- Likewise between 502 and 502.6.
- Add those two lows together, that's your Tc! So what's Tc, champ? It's 314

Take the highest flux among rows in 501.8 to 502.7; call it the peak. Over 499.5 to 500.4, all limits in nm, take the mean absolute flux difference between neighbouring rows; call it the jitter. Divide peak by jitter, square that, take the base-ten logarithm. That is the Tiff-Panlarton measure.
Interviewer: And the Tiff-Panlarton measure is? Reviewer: 1.9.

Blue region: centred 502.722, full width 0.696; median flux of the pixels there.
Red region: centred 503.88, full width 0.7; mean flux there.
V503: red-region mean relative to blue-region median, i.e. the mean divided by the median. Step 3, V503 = 1.09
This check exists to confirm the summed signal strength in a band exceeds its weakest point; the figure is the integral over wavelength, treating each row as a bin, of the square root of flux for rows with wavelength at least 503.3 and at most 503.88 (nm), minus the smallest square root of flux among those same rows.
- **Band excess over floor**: -5.38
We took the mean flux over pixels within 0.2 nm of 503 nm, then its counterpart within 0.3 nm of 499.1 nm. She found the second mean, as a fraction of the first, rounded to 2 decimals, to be 1.08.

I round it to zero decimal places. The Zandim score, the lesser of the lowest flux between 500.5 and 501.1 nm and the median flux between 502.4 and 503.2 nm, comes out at 137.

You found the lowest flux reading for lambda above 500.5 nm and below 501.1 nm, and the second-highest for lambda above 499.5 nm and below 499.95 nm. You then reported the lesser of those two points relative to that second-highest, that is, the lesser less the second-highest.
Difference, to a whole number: -97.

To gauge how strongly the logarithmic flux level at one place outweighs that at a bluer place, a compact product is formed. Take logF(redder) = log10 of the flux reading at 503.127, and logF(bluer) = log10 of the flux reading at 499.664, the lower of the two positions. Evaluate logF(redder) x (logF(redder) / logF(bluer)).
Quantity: 2.3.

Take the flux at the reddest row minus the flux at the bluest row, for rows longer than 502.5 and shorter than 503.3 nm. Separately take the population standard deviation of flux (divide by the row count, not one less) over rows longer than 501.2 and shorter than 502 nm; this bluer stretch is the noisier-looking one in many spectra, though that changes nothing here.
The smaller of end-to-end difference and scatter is 18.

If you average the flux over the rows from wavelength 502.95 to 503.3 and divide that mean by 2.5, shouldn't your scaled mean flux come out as 78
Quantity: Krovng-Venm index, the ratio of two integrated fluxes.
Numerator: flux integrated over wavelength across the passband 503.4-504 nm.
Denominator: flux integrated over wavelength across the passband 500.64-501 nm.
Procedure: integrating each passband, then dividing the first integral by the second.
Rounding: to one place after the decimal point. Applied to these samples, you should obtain 2.0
